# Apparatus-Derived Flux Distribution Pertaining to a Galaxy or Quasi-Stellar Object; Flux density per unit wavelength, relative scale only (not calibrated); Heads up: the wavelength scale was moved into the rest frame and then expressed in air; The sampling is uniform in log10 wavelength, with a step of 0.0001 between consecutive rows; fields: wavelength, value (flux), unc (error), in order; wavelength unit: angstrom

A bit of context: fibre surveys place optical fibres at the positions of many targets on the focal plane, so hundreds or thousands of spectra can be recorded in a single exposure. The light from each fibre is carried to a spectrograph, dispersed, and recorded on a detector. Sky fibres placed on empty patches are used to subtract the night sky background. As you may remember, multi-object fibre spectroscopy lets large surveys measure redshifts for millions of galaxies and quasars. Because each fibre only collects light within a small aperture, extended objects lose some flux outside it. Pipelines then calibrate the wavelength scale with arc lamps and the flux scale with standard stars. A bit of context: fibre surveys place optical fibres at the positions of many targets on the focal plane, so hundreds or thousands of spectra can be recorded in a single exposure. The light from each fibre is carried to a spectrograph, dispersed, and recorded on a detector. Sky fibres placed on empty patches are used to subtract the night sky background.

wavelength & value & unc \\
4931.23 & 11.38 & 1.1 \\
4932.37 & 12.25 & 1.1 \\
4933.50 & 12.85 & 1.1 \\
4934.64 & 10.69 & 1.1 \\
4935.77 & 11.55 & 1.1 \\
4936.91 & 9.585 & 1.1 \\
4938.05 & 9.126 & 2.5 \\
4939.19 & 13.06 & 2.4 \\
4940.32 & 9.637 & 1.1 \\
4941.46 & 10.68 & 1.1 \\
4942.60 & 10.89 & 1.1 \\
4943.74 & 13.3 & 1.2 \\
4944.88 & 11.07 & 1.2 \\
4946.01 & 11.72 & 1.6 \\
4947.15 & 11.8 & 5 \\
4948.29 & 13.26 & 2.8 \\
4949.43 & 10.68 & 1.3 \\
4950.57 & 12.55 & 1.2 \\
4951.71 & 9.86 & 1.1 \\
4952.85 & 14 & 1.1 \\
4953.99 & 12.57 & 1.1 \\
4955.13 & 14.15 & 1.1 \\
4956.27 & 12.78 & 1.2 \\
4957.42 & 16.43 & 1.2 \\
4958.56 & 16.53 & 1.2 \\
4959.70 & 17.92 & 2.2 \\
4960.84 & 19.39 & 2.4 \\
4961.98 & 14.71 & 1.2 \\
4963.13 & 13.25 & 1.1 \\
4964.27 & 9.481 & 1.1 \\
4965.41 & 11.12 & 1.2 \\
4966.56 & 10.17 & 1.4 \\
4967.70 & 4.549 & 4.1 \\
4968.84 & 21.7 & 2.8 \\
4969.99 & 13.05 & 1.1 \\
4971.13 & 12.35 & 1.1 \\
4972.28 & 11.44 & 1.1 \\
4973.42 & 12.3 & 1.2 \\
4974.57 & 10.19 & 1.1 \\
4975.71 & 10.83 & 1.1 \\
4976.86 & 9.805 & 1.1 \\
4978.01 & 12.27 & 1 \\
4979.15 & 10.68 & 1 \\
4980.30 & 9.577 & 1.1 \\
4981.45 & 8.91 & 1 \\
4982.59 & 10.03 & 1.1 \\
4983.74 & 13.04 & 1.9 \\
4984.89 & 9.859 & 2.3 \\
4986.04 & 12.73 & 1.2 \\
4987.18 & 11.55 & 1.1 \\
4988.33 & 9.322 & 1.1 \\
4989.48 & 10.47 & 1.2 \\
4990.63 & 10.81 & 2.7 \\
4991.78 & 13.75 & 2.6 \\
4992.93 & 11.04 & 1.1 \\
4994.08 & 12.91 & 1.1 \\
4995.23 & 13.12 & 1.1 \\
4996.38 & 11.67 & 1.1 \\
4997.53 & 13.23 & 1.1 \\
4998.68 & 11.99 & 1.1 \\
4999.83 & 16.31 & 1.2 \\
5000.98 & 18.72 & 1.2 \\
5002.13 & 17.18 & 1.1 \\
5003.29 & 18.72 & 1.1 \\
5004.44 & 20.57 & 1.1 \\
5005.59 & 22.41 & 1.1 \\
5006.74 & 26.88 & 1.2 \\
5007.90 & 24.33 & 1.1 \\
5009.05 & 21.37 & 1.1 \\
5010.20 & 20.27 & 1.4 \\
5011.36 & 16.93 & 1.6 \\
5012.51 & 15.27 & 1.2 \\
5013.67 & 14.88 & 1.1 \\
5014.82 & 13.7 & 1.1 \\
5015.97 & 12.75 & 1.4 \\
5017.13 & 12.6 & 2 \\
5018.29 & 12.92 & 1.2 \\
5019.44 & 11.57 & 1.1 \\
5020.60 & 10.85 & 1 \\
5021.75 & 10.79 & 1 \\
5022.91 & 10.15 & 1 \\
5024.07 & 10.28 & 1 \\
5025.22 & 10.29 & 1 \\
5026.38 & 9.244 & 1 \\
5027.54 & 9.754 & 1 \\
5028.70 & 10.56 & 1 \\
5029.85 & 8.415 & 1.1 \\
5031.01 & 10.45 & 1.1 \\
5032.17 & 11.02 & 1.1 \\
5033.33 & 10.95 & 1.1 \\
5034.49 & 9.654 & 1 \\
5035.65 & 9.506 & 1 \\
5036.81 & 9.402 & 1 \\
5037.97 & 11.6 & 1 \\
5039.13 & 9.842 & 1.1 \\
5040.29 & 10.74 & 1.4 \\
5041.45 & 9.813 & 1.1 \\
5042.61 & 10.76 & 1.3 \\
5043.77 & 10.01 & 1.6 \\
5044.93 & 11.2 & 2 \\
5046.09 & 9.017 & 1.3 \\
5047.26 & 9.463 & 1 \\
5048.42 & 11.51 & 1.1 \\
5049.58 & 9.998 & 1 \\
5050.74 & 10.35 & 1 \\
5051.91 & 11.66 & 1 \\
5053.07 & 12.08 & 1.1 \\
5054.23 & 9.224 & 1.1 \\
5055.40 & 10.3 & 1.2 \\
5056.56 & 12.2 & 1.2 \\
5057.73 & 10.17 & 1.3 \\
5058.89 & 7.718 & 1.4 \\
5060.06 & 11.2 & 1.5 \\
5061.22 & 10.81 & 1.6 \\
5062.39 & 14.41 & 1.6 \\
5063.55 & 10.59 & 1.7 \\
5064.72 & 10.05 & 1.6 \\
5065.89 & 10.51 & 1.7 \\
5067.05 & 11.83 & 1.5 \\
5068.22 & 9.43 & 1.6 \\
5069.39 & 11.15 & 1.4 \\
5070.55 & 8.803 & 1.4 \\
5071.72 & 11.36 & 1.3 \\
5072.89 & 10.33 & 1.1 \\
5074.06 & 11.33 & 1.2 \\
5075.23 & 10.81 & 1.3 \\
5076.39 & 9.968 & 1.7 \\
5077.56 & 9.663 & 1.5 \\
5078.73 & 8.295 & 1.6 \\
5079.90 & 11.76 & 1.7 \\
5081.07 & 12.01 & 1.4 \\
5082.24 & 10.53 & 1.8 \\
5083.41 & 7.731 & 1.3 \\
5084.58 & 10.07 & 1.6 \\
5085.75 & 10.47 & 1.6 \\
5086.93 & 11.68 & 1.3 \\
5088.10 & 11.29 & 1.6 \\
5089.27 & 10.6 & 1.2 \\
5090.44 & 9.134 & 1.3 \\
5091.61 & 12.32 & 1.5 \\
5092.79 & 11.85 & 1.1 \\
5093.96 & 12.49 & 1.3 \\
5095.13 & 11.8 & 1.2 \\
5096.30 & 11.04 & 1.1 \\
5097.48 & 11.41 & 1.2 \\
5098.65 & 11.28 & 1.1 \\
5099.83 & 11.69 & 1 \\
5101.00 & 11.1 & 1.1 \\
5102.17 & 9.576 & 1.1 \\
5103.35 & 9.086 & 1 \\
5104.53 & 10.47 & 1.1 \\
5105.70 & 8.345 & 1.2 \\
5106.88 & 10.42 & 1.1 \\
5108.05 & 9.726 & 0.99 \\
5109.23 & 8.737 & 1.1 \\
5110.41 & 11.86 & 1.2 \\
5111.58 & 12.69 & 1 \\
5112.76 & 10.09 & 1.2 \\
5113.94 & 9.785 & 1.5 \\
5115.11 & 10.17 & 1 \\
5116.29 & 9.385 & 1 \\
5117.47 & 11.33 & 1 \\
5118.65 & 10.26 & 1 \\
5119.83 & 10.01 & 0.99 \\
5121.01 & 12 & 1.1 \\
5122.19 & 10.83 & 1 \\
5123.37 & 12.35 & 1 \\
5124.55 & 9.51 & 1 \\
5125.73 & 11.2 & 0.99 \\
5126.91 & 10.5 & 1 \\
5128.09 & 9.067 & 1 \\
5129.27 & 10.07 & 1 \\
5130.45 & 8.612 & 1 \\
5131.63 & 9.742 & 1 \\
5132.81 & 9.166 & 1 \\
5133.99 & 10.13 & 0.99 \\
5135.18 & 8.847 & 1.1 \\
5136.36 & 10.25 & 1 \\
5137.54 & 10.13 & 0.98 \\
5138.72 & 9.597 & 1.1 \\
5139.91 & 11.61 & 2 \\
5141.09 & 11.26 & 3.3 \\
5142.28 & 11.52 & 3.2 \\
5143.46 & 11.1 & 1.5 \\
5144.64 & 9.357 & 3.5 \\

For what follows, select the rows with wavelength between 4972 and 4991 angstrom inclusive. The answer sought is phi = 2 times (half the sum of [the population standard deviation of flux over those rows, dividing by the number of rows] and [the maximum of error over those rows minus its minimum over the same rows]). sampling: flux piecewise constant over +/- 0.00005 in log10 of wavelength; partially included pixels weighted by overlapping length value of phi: 2.9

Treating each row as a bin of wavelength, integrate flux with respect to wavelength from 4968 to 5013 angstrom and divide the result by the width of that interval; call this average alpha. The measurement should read 14.2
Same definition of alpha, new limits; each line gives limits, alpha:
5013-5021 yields 12.8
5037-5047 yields 10.3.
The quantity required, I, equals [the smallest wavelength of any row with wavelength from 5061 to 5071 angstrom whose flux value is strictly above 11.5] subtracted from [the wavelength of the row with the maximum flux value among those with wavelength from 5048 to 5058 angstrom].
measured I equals -5.8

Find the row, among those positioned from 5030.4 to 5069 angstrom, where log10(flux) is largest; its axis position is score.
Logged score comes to 5062.39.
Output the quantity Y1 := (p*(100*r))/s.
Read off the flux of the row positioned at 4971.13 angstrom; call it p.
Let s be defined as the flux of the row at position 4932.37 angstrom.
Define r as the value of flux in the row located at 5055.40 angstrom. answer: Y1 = 1038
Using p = 12.35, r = 10.3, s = 12.25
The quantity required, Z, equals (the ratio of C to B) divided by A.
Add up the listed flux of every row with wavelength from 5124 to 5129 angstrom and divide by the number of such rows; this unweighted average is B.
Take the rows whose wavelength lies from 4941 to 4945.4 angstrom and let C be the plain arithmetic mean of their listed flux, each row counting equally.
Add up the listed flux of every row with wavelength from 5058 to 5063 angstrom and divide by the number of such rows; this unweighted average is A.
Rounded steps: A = 11.0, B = 10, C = 11.5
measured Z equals 0.10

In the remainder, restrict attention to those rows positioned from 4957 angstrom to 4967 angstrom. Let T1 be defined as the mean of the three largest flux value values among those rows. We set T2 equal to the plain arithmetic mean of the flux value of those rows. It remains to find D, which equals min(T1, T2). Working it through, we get 14.3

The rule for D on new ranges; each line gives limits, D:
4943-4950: 12.0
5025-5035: 10.0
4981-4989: 10.8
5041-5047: 10.2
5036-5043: 10.4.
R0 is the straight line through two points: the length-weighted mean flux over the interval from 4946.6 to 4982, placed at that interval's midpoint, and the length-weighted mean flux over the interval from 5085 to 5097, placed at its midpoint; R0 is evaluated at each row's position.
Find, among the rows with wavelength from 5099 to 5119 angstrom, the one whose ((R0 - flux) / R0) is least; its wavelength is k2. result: 5111.58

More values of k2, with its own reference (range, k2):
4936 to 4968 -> 4960.84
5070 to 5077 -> 5071.72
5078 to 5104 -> 5093.96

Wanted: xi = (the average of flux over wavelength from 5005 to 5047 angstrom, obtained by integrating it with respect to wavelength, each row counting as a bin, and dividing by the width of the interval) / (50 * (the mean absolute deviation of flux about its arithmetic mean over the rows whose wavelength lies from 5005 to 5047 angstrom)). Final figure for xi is 0.08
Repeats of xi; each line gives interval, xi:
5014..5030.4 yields 0.18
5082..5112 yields 0.20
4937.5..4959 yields 0.15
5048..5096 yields 0.21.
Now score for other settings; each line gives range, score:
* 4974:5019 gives 5006.74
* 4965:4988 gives 4968.84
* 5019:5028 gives 5019.44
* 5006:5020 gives 5006.74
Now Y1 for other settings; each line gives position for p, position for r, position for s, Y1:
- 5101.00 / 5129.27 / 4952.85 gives 798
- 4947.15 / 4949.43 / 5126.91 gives 1200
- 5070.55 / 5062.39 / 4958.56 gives 767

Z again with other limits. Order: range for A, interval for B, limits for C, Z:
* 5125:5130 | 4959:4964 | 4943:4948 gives 0.07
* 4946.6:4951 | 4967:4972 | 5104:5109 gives 0.06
